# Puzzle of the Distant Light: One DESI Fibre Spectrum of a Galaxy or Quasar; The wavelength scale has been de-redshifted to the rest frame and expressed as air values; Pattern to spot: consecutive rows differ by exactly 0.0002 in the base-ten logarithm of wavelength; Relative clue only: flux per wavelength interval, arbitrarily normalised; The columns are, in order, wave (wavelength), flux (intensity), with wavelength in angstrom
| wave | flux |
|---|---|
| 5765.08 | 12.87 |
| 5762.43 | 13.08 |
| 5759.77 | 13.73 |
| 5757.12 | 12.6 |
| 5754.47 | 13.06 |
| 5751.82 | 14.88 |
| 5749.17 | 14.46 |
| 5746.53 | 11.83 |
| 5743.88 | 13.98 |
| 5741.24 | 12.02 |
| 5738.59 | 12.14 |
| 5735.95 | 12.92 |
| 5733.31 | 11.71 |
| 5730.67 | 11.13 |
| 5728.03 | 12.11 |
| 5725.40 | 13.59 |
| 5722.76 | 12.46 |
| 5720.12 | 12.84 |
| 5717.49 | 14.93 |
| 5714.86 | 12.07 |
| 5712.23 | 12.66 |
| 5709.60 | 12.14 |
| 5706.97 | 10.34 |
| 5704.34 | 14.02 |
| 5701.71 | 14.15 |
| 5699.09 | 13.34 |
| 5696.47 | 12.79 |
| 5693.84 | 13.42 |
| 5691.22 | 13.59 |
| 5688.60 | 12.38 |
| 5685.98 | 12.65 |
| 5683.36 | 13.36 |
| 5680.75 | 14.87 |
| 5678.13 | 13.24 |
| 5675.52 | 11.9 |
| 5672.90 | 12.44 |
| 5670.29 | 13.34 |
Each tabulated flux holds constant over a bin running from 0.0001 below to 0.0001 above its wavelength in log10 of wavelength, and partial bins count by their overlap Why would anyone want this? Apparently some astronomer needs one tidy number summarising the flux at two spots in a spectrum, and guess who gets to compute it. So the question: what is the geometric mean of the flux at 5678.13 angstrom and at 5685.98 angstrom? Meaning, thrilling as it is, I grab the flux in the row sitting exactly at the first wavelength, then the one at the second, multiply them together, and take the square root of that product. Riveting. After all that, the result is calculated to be 12.9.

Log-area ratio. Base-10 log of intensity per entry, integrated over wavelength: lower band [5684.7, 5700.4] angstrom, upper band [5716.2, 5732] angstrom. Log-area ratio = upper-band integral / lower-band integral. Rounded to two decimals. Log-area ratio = 1.00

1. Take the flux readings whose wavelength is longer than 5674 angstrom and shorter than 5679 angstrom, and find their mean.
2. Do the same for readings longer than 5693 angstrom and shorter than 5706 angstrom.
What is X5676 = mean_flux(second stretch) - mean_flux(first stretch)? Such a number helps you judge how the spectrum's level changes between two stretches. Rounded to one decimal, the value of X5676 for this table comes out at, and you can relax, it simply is 1.0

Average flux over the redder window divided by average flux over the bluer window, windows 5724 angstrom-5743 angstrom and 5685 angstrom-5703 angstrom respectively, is 0.93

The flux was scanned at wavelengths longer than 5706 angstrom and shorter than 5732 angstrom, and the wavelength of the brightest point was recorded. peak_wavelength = 5717.49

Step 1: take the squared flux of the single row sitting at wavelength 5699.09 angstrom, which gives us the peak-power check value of 178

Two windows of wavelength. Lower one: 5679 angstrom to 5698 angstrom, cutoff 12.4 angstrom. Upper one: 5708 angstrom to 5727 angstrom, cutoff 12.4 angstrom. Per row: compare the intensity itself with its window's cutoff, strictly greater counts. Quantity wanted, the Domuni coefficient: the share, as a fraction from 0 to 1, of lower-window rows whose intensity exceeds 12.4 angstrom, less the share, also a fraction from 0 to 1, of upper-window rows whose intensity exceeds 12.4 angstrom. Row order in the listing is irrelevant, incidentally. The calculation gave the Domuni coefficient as 0.1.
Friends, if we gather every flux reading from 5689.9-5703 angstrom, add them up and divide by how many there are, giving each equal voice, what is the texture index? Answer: 13.46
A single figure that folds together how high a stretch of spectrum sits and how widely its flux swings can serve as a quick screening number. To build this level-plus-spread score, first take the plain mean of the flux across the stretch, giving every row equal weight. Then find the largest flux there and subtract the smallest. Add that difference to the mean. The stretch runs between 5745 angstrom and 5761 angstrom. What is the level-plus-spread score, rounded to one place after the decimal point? 16.5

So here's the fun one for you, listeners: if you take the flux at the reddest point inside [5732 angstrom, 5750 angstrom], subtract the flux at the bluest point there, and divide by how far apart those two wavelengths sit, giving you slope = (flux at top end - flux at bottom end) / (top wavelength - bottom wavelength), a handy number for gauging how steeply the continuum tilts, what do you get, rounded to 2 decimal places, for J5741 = 0.17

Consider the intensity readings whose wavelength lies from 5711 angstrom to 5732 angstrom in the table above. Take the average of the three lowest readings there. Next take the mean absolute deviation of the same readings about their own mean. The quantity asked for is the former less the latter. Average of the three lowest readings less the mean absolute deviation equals 11.0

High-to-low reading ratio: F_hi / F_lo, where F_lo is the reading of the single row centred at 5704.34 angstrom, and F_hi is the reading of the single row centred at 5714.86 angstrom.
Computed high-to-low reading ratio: 0.86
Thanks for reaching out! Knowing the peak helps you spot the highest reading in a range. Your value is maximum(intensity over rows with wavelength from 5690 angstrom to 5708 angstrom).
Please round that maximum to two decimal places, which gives 14.15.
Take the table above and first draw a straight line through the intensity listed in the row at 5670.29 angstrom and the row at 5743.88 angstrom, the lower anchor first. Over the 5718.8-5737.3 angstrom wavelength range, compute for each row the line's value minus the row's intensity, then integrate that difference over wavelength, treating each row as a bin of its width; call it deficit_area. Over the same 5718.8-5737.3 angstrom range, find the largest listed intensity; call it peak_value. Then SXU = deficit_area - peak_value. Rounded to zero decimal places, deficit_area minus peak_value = 13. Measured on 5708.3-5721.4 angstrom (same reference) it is -4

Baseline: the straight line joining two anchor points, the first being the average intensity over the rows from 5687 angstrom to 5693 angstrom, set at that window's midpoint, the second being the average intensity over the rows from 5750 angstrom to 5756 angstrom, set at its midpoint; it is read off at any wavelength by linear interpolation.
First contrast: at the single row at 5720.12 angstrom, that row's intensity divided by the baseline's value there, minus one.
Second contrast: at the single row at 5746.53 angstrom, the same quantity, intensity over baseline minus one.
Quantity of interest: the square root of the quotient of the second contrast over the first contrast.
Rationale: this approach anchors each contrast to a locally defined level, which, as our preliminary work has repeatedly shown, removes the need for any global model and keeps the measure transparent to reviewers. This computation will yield 1.8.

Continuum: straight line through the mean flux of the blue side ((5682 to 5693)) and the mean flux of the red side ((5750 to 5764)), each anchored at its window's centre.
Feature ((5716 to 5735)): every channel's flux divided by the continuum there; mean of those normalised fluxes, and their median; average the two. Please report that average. 0.95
